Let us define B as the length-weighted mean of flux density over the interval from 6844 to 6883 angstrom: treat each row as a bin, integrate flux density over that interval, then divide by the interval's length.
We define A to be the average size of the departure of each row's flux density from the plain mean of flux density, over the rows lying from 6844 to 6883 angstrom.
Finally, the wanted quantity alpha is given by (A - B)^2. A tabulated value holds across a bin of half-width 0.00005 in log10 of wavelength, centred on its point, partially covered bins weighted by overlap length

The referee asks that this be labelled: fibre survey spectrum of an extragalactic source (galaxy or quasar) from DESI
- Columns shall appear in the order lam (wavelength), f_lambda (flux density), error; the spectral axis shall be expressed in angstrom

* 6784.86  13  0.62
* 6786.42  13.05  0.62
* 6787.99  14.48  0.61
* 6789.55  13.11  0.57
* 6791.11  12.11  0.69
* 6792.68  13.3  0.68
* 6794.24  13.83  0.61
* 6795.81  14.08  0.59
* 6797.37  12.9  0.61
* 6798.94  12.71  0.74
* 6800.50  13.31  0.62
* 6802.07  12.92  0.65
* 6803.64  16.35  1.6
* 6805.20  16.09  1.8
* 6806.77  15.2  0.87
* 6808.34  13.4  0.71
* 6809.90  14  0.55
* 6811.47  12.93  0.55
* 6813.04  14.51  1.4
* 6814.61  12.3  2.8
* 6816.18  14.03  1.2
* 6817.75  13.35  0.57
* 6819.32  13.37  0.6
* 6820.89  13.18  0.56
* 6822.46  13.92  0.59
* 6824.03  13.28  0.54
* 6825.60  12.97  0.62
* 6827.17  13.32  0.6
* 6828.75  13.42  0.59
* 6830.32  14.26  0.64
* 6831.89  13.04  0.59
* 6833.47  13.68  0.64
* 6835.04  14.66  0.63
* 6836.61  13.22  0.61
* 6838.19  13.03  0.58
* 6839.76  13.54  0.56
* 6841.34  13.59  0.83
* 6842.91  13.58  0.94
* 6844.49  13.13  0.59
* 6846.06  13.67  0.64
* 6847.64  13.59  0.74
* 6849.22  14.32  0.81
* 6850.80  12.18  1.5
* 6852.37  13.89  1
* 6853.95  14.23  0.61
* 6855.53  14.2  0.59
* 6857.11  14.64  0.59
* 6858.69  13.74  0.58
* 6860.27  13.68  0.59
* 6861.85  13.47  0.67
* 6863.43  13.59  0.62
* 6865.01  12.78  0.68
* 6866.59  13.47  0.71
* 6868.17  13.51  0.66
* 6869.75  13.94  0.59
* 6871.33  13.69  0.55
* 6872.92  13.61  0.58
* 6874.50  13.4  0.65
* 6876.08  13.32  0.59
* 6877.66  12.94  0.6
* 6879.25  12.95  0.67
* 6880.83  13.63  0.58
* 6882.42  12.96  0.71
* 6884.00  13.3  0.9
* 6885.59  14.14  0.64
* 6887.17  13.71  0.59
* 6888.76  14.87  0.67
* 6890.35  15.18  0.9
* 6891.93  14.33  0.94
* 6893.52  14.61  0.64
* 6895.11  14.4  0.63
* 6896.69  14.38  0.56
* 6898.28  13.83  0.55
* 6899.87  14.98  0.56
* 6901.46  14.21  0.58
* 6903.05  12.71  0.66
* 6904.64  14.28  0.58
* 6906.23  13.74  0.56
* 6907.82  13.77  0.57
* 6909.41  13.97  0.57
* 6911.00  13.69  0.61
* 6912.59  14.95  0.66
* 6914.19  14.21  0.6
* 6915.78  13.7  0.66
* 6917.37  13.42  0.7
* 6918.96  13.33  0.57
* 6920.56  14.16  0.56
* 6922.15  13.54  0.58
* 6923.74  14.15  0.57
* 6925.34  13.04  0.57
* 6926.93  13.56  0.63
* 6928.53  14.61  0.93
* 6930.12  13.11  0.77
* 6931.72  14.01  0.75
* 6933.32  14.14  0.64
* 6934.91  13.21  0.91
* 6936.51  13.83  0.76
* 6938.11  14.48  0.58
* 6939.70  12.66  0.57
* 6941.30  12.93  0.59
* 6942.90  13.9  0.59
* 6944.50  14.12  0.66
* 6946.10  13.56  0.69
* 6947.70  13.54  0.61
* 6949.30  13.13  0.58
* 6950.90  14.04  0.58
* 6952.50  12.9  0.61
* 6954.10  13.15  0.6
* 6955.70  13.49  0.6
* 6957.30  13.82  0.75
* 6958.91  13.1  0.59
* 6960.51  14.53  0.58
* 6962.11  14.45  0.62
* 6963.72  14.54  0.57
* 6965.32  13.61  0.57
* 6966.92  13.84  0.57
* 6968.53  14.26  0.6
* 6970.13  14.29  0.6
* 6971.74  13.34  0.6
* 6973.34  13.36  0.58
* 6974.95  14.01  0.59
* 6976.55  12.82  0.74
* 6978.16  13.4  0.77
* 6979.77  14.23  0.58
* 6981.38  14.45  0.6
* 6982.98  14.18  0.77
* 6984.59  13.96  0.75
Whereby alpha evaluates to 173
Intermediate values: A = 0.39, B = 13.5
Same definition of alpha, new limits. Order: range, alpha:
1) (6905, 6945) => 178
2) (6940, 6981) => 175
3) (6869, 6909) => 178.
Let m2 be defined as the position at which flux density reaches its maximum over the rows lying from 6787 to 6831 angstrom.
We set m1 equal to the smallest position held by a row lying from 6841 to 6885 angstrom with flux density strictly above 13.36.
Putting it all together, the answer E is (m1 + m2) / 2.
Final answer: 6822.5 angstrom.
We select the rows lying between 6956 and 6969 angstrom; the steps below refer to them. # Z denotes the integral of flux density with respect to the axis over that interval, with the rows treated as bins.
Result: 182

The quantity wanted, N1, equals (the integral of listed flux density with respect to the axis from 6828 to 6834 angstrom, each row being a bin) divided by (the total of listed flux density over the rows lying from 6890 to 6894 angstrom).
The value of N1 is 1.85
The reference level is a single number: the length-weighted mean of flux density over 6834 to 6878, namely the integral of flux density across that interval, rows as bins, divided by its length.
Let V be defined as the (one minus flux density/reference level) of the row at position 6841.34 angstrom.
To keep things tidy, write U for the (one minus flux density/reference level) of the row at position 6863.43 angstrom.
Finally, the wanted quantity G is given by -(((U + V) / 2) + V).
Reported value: -0.002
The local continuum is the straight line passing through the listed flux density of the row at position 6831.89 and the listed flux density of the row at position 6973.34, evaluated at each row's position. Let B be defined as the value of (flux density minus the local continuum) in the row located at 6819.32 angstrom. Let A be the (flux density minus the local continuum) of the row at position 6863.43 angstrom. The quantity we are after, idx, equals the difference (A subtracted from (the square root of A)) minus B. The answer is -0.15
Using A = 0.5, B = 0.36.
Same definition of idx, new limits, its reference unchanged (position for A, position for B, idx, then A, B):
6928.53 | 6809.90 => -1.20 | 1.4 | 1.01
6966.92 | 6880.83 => -0.27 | 0.5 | 0.48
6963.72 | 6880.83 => -0.58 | 1.2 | 0.48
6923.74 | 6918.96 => -0.05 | 0.9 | 0.09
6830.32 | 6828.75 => -0.50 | 1.2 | 0.39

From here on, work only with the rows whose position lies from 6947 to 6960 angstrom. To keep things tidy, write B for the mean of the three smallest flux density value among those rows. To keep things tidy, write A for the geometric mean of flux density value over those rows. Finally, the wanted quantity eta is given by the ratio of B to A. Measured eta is 0.974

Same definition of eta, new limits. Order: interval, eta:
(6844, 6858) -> 0.944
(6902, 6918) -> 0.960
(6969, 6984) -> 0.956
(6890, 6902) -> 0.975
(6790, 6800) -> 0.957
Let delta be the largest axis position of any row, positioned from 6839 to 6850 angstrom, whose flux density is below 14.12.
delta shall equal 6847.64 angstrom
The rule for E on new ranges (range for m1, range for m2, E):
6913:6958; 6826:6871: 6874.6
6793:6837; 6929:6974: 6879.0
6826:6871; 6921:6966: 6878.6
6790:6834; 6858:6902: 6842.3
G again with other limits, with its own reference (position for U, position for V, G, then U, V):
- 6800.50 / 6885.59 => 0.048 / 0.02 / -0.04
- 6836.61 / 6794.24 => 0.011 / 0.03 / -0.02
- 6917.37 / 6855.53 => 0.059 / 0.01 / -0.04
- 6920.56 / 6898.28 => 0.045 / -0.04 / -0.02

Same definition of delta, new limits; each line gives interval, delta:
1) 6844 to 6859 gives 6858.69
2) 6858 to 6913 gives 6911.00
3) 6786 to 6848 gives 6847.64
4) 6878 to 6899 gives 6898.28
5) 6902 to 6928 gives 6926.93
